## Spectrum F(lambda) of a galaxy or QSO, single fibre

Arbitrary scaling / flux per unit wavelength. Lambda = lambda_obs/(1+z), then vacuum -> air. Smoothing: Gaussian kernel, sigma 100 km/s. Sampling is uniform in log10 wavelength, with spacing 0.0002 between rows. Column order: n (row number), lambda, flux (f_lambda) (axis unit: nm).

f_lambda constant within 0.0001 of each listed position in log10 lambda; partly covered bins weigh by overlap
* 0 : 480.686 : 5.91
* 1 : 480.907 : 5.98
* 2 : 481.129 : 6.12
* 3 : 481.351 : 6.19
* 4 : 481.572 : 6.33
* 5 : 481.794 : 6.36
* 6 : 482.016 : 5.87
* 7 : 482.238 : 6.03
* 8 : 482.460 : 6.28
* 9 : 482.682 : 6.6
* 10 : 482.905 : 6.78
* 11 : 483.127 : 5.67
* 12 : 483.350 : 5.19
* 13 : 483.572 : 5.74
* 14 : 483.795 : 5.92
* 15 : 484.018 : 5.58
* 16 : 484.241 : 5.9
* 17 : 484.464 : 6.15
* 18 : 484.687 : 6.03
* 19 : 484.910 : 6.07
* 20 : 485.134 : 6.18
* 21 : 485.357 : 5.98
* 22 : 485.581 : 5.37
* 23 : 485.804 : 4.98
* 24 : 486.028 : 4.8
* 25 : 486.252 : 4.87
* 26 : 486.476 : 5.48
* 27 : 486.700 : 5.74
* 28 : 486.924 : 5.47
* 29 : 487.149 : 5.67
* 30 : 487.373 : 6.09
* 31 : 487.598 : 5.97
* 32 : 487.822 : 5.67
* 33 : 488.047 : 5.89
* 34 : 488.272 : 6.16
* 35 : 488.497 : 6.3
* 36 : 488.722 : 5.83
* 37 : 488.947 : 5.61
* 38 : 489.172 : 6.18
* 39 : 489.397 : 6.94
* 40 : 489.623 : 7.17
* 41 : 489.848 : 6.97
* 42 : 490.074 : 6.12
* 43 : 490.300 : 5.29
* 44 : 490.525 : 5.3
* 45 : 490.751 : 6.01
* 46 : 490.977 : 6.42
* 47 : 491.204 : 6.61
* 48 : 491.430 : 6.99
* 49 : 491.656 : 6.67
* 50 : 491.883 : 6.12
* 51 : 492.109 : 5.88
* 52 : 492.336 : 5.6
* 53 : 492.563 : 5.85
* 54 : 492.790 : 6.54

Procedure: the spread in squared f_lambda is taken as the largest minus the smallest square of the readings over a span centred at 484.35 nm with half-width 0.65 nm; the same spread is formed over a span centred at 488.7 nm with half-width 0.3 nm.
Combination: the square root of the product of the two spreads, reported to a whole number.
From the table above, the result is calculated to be 7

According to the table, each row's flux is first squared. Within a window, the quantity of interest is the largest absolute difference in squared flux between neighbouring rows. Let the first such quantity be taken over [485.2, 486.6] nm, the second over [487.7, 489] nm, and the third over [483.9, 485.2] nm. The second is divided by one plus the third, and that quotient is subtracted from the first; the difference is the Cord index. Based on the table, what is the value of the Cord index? 5.7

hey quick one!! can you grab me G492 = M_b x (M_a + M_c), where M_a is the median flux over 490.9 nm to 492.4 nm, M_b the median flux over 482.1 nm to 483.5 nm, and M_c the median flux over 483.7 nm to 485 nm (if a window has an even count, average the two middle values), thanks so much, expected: 76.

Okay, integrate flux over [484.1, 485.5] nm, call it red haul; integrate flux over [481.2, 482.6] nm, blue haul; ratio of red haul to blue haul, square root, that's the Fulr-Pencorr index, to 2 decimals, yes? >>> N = 0.99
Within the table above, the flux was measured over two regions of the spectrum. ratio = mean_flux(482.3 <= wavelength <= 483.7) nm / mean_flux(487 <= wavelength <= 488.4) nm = 1.02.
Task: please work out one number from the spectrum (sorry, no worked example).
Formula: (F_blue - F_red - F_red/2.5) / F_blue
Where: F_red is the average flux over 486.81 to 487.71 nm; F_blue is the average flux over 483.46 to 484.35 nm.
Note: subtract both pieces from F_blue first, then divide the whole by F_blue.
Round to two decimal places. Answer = -0.40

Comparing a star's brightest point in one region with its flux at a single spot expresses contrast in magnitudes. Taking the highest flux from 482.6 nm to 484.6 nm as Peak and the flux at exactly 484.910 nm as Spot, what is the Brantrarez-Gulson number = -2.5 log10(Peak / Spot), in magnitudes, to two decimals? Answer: -0.12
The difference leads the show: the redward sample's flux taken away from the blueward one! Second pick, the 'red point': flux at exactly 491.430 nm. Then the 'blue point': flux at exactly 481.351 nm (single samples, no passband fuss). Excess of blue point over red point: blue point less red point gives -0.8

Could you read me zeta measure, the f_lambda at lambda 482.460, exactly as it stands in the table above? 6.28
